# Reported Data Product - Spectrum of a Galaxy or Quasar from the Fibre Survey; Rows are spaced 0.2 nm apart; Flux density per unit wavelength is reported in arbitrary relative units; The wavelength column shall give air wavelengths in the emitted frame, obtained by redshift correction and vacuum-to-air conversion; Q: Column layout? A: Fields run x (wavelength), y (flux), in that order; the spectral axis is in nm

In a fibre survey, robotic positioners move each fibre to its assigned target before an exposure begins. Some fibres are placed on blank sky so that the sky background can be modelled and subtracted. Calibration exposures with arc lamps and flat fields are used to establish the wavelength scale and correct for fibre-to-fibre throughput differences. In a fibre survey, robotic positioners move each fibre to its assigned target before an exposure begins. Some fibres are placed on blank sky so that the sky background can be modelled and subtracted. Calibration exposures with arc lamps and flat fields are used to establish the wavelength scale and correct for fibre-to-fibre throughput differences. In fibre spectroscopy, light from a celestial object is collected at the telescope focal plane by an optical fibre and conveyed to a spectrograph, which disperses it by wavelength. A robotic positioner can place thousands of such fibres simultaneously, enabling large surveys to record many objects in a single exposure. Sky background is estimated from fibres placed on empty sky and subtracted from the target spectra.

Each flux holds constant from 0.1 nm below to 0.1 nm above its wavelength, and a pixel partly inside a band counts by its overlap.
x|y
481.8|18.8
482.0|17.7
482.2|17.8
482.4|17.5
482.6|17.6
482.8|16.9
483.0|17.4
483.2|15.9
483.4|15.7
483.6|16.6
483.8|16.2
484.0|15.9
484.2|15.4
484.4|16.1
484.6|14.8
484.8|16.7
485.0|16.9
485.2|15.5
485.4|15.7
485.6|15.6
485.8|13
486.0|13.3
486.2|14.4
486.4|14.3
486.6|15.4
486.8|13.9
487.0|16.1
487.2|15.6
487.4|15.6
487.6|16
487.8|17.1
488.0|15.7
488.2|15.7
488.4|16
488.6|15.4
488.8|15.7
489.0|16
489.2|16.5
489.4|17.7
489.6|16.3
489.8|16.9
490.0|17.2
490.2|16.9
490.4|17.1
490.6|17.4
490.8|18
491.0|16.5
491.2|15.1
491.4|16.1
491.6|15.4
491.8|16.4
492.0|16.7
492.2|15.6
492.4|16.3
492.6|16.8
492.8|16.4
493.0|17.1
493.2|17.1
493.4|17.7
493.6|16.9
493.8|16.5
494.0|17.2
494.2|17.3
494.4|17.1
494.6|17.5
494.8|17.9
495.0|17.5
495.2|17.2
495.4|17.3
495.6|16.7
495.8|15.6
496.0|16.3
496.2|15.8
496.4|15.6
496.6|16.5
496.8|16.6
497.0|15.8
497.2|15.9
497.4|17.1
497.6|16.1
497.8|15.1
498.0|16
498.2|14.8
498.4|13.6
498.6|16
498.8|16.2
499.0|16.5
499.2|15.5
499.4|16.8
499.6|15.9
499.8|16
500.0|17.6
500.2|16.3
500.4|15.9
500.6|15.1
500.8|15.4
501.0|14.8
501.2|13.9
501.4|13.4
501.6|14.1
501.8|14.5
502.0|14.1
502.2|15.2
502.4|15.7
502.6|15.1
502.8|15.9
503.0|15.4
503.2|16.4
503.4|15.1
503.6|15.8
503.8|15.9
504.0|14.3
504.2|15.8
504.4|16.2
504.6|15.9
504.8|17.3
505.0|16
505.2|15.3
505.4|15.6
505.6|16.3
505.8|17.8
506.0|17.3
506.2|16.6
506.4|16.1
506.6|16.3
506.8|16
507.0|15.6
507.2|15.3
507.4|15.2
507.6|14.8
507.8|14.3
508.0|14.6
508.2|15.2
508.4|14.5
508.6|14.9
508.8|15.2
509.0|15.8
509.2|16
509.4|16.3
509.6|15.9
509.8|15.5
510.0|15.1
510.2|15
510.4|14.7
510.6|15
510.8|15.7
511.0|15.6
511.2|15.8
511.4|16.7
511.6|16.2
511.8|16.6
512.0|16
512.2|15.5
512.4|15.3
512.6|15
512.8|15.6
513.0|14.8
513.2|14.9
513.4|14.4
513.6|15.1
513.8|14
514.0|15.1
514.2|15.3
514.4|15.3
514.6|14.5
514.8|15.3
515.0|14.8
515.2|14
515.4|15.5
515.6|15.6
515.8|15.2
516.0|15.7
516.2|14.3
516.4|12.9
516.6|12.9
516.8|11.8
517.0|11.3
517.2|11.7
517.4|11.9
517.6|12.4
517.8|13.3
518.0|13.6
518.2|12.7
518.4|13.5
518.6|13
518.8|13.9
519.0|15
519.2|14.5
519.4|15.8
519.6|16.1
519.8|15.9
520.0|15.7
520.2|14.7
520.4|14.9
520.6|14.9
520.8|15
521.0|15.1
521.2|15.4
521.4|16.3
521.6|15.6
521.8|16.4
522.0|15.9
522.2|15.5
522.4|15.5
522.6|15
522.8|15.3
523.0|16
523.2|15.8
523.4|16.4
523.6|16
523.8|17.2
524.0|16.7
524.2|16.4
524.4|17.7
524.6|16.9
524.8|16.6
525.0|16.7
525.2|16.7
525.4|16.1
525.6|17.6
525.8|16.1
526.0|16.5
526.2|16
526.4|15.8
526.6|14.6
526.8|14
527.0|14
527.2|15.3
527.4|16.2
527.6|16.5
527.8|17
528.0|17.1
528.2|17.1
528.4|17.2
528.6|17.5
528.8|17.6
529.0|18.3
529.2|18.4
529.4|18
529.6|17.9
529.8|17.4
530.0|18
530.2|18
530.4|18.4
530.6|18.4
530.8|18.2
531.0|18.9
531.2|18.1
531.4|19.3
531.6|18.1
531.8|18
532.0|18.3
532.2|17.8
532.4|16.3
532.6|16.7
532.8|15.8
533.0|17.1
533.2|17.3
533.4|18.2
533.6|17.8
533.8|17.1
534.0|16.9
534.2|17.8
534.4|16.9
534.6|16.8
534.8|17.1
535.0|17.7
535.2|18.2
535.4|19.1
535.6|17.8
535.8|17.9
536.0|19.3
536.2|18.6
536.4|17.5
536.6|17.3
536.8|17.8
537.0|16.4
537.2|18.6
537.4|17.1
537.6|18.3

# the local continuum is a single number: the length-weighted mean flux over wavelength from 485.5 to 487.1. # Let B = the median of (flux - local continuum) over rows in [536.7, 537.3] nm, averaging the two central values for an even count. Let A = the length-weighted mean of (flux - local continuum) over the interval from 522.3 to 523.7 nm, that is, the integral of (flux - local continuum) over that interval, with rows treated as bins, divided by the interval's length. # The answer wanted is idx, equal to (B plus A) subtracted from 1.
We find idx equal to -3.51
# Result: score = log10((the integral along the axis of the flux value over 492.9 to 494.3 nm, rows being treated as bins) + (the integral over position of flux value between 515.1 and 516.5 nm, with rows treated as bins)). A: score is 1.65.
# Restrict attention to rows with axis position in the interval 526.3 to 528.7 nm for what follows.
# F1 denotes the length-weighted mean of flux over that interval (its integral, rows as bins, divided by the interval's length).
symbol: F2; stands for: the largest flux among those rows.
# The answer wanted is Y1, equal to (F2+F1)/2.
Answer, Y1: 16.8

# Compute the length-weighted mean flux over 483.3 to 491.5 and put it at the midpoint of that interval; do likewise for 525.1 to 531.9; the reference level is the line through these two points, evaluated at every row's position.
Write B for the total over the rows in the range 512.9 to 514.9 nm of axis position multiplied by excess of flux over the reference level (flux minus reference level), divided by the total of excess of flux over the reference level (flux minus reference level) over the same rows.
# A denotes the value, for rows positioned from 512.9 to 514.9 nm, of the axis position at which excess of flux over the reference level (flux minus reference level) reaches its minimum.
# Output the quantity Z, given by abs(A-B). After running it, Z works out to 0.06 nm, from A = 513.8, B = 513.86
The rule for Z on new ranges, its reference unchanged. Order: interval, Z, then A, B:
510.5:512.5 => 0.85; 510.6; 511.45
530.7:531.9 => 0.53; 531.8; 531.27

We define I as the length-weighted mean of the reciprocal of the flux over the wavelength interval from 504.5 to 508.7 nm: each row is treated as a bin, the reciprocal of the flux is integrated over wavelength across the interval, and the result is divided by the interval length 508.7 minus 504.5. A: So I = 0.0637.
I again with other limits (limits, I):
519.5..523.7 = 0.0642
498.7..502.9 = 0.0651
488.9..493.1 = 0.0604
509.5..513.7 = 0.0648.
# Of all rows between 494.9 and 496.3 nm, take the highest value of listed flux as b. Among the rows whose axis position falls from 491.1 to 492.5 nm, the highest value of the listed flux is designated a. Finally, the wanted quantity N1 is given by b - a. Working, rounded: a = 16.7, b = 17.5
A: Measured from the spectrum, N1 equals 0.8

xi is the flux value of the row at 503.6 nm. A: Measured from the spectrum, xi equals 15.8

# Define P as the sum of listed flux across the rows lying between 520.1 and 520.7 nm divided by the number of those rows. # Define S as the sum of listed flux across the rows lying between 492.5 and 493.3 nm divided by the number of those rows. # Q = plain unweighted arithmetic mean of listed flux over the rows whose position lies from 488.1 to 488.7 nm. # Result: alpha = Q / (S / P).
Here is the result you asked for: 13.8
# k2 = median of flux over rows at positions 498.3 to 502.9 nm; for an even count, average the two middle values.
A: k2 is 15.5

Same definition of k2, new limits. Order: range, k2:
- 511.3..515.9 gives 15.3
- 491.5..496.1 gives 16.9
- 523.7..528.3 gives 16.5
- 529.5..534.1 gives 18.0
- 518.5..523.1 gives 15.4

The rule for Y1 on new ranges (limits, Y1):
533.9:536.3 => 18.6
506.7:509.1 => 15.6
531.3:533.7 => 18.4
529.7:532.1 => 18.8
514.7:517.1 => 14.9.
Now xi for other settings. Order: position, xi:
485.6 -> 15.6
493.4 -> 17.7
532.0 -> 18.3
